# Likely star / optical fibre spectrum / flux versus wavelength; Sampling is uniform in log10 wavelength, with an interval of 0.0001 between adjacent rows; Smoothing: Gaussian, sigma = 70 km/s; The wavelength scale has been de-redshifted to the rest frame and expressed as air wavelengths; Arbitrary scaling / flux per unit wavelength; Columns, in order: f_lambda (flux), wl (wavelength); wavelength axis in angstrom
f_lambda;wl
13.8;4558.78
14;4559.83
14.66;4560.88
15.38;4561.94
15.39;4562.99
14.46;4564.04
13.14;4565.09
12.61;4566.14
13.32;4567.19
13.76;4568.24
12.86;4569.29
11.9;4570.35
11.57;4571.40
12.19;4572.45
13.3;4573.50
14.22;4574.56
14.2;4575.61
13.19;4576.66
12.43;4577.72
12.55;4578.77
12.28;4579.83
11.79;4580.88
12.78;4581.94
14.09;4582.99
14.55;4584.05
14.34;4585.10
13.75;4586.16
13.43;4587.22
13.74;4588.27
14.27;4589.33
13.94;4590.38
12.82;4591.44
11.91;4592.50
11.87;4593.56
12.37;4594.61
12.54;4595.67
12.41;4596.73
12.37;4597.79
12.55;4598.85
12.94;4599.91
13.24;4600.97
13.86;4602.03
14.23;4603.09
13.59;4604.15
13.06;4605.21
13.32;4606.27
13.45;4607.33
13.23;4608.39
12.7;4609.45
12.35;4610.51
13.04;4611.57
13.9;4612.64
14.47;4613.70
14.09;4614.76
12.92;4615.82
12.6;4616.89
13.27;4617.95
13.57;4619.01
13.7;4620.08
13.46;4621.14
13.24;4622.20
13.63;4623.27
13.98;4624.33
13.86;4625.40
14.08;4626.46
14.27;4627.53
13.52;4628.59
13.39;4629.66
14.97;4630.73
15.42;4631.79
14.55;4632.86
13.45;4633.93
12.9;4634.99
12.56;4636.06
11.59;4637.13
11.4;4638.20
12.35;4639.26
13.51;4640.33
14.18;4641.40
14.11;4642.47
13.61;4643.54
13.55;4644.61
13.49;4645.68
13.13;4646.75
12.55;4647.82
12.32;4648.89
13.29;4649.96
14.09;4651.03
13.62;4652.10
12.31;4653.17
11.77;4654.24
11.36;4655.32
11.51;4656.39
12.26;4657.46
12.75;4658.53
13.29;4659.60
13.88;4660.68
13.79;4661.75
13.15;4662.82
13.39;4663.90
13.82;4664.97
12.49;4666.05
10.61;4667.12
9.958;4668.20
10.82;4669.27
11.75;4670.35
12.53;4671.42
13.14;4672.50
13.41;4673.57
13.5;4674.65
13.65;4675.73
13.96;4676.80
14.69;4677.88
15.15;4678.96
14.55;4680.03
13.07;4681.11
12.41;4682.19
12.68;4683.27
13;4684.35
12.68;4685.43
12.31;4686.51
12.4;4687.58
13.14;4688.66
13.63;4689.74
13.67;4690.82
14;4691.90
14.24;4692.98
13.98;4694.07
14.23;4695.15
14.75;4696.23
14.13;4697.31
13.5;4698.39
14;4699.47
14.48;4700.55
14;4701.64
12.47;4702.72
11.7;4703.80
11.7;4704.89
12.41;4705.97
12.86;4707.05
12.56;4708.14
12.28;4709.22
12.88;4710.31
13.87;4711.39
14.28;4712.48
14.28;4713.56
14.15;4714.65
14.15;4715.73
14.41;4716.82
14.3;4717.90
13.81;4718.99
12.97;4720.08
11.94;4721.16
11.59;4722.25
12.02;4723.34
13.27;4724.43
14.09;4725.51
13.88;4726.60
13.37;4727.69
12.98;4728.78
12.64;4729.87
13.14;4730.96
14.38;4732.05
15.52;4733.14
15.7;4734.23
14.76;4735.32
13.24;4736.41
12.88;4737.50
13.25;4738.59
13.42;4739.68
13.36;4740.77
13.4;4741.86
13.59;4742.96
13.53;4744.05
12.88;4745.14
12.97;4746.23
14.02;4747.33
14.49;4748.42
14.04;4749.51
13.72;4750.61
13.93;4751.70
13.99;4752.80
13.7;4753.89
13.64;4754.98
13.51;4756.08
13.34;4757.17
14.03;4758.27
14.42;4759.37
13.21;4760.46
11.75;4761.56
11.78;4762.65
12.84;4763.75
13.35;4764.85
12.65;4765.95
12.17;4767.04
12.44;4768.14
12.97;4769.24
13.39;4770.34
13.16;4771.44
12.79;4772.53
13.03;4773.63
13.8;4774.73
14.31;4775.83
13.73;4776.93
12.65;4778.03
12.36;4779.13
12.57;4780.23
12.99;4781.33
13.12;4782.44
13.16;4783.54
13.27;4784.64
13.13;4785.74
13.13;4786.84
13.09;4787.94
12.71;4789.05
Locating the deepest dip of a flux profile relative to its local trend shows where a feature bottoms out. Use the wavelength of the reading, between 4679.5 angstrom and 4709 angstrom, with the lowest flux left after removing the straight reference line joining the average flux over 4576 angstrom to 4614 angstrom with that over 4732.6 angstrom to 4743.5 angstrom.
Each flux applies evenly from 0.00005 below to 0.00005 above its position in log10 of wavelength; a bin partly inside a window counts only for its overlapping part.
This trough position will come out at 4704.89 angstrom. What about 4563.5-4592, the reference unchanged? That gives 4571.40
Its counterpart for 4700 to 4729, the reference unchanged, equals 4722.25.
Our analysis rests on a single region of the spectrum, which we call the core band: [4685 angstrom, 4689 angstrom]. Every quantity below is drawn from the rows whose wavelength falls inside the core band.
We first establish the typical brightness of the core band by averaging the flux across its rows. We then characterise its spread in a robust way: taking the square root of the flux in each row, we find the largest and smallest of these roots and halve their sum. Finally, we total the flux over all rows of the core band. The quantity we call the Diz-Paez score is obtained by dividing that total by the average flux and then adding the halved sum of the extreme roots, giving 7.57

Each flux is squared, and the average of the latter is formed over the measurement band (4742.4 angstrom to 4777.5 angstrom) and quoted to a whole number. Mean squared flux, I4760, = 179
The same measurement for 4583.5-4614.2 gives 176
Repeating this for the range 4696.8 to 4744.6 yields 181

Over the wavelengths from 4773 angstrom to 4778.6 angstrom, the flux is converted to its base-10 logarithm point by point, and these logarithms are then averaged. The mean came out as 1.13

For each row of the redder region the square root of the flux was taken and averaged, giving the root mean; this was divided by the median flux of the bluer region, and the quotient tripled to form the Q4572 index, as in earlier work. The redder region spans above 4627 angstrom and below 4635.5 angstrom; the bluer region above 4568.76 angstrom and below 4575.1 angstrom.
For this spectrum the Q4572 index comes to 0.898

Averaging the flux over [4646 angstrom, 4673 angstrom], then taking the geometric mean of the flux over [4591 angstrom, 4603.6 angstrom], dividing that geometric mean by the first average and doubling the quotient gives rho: 2.03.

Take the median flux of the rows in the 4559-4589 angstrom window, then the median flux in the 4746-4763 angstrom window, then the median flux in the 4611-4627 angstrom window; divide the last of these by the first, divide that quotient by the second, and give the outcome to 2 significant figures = 0.074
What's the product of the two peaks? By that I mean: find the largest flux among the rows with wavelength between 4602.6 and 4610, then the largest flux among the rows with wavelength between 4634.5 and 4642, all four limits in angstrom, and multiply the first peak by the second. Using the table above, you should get 202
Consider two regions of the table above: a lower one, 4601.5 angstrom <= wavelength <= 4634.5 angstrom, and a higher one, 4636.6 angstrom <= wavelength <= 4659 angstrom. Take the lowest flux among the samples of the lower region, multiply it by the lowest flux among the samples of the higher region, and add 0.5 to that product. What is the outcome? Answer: 141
